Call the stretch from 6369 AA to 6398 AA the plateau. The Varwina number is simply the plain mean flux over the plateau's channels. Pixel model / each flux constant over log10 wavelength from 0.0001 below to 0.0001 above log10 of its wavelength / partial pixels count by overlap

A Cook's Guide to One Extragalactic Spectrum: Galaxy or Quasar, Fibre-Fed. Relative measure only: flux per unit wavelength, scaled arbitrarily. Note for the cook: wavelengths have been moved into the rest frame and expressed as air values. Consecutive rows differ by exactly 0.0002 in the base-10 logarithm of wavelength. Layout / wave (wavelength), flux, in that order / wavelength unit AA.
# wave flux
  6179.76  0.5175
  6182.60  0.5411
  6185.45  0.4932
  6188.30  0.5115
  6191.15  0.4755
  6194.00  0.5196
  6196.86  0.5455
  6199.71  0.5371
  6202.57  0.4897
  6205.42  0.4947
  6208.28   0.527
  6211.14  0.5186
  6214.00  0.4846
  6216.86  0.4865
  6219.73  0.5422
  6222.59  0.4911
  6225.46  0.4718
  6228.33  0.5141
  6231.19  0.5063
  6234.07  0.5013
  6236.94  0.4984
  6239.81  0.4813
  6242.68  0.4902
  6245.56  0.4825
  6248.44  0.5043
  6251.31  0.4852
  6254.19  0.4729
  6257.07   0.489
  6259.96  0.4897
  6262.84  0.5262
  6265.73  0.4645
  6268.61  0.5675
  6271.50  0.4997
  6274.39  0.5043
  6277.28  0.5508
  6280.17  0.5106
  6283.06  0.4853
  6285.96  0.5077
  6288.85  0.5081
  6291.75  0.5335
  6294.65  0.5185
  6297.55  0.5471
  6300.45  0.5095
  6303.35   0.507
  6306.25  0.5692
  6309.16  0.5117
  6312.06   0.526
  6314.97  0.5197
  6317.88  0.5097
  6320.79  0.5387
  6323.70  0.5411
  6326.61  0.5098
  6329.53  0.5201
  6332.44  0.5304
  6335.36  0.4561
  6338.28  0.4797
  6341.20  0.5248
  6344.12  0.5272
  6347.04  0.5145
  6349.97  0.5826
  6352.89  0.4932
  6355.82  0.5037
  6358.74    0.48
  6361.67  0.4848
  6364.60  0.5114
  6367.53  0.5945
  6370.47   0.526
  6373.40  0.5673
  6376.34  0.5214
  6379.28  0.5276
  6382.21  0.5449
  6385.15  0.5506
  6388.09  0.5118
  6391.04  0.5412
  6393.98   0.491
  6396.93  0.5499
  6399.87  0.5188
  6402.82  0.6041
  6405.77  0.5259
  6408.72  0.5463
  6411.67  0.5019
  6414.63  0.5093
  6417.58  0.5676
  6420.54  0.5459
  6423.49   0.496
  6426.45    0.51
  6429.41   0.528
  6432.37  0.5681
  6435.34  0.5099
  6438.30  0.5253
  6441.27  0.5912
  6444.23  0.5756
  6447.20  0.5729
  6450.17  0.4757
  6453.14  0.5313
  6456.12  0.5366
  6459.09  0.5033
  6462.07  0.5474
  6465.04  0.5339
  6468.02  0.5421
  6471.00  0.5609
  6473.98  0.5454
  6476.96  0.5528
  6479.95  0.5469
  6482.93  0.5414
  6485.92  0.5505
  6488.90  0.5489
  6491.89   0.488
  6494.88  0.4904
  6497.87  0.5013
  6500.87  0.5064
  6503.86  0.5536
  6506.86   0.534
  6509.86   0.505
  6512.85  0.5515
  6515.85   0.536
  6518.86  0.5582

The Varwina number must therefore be 0.533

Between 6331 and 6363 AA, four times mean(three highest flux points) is 2.19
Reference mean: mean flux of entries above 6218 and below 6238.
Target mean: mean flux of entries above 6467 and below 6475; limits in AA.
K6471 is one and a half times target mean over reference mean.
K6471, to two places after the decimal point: 1.64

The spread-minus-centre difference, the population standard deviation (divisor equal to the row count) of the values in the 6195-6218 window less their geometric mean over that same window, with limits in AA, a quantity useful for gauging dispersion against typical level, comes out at -0.487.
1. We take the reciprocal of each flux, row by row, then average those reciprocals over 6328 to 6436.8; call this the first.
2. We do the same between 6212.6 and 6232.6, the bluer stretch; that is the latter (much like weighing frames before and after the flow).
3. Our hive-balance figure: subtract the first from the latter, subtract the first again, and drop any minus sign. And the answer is 1.81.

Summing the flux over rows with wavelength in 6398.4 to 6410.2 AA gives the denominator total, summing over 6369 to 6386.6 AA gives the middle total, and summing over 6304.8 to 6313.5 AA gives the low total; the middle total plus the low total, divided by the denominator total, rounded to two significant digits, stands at 2.2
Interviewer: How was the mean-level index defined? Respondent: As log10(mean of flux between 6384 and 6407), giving -0.270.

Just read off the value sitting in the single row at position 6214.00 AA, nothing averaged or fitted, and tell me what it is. 0.4846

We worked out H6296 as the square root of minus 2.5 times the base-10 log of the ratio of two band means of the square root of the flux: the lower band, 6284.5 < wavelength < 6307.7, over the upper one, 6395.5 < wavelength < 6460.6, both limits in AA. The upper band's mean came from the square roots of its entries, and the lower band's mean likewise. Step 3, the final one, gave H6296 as 0.105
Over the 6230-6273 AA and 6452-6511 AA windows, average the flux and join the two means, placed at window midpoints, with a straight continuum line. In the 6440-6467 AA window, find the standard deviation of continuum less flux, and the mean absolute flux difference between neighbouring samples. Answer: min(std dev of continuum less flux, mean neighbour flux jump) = 0.033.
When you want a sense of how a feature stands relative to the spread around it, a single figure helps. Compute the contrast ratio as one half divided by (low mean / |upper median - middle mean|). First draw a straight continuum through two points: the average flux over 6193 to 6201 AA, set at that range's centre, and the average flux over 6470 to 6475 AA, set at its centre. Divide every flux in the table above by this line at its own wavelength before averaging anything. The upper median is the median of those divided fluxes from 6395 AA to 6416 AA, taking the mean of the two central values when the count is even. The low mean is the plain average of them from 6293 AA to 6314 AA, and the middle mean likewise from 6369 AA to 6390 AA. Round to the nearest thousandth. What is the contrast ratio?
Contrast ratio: 0.011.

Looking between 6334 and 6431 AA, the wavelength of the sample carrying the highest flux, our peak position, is 6402.82 AA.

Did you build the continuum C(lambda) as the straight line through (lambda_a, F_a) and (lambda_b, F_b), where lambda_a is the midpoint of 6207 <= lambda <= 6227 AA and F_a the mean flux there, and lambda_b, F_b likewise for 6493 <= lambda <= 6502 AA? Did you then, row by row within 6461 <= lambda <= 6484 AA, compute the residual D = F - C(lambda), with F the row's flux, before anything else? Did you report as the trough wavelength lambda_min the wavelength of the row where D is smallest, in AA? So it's 6465.04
